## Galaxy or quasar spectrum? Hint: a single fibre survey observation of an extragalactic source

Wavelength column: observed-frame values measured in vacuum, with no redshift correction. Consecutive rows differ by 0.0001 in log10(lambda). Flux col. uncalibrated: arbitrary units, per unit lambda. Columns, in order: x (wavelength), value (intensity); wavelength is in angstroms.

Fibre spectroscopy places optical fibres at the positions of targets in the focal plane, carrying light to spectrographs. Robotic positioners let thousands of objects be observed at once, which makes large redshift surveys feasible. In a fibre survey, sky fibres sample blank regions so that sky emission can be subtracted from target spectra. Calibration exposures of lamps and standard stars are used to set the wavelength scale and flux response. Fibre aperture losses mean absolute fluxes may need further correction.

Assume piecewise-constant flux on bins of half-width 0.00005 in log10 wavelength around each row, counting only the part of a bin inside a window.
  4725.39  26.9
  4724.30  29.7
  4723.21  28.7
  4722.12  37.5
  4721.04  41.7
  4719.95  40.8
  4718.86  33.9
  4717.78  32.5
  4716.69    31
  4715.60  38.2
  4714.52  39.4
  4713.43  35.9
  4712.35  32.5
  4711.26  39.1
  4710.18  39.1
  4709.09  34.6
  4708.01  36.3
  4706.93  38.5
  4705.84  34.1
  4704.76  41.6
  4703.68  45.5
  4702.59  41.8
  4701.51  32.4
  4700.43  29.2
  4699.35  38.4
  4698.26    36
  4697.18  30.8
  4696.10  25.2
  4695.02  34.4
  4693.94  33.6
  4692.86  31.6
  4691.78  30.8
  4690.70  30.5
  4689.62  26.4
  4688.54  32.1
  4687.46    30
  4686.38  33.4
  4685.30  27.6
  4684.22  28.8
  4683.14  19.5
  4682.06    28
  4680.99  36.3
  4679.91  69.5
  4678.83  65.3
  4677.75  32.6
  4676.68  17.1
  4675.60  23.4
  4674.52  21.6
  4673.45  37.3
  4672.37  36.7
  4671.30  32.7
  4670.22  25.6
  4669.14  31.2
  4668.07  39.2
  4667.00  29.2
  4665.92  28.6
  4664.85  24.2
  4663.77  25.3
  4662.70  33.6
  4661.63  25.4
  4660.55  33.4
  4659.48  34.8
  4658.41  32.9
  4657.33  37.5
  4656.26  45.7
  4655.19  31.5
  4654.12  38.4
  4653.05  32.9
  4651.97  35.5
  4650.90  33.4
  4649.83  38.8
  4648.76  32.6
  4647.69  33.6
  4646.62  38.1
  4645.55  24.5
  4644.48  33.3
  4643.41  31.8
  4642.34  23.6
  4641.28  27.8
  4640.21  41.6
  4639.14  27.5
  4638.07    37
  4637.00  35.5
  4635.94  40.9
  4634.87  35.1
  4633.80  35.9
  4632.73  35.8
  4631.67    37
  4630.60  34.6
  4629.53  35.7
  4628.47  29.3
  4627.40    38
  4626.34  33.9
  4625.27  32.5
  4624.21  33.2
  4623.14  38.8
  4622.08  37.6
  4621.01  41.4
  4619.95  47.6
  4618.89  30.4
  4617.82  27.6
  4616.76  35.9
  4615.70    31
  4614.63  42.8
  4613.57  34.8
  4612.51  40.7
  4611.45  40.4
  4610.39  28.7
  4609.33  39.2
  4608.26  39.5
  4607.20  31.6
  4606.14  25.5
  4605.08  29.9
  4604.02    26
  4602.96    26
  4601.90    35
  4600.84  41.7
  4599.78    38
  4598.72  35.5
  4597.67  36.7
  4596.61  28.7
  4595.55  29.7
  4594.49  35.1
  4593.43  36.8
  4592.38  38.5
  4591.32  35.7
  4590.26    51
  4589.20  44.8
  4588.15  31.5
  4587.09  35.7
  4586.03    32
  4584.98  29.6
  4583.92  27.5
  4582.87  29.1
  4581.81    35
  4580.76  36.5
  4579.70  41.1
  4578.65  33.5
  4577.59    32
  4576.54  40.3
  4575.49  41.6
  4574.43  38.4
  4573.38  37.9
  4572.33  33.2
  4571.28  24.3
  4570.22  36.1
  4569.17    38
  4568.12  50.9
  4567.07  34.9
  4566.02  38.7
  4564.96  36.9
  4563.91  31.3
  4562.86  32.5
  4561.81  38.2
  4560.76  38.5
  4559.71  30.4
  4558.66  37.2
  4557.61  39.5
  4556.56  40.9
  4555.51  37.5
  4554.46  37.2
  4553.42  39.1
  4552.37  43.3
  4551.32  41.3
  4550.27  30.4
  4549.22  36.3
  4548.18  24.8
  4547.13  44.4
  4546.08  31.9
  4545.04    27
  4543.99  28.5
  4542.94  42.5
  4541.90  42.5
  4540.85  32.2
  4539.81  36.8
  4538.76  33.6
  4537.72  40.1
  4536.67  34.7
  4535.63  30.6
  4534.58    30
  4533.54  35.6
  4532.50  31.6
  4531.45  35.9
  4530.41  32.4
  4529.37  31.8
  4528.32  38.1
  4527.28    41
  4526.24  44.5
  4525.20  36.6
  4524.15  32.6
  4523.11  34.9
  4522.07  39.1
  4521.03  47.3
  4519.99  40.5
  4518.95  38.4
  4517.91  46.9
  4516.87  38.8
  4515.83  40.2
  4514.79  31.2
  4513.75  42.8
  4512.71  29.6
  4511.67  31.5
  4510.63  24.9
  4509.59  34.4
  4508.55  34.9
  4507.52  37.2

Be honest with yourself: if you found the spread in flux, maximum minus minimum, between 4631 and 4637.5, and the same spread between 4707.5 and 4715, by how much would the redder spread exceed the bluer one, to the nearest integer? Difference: 1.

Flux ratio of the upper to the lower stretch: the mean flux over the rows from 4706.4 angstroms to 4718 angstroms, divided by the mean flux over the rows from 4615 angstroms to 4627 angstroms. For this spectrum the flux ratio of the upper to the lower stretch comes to 1.02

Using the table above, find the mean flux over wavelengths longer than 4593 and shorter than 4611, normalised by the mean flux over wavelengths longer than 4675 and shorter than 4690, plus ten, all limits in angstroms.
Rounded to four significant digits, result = 10.99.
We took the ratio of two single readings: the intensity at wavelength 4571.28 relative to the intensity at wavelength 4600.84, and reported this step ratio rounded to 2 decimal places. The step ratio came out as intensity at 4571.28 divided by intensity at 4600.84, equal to 0.58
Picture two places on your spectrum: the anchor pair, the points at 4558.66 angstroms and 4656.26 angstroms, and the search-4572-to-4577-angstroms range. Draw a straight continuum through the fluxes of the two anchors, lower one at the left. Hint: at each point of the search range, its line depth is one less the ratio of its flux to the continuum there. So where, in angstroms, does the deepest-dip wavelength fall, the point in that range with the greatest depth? 4572.33 angstroms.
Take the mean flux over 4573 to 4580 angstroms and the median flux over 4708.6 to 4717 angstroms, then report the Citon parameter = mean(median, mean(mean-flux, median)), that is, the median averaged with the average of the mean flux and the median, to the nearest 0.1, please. 37.2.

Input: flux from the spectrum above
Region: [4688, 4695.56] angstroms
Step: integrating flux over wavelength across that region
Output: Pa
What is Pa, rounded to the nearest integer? 237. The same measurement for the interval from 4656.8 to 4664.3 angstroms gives 239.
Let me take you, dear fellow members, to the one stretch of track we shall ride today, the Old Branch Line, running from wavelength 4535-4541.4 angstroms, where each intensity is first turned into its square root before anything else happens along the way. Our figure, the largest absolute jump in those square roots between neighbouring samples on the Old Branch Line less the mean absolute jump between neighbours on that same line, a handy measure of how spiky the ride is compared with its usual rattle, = 0.14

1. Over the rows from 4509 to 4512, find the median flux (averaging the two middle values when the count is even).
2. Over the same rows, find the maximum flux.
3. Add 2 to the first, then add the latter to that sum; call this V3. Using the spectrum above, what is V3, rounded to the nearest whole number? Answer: 68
